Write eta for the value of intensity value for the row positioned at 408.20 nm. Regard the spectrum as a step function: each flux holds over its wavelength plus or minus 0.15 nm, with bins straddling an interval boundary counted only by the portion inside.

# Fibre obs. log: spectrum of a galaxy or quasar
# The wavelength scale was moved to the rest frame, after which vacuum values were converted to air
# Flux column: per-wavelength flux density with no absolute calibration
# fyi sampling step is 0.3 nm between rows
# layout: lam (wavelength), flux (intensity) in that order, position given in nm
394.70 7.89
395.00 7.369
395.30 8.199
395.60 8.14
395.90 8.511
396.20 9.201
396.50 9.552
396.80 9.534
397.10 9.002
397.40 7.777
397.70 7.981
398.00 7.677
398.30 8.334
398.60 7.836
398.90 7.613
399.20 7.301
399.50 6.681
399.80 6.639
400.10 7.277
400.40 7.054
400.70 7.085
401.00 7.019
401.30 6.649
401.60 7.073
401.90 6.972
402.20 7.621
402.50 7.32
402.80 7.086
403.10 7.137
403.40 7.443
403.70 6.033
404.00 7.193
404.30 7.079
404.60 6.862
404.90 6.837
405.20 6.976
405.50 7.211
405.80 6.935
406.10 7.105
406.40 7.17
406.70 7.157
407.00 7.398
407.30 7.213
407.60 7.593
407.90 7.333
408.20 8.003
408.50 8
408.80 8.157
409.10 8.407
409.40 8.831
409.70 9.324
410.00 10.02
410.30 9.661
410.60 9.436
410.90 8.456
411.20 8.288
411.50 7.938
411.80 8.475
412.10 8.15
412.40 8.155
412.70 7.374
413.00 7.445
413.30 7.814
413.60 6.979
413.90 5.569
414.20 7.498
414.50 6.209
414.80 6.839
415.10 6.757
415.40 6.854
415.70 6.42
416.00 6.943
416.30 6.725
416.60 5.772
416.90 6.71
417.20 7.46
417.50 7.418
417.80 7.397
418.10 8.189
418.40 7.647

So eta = 8.003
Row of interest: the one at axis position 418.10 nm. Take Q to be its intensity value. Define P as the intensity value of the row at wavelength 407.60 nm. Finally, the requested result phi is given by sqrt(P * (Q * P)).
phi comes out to 21.7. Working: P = 7.593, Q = 8.189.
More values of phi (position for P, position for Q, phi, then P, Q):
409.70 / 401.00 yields 24.7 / 9.324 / 7.019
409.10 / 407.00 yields 22.9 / 8.407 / 7.398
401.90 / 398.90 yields 19.2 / 6.972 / 7.613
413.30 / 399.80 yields 20.1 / 7.814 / 6.639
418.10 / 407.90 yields 22.2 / 8.189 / 7.333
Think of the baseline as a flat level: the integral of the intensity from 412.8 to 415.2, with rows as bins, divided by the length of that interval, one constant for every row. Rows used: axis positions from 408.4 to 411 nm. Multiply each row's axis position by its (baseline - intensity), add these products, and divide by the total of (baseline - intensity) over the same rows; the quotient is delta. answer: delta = 409.85 nm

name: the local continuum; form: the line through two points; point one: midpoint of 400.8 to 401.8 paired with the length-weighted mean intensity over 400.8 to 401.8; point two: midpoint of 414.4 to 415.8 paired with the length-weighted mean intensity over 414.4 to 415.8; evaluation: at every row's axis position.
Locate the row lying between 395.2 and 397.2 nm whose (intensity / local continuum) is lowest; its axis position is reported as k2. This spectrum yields 395.60 nm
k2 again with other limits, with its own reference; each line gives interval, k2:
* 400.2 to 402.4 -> 401.30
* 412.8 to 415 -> 413.90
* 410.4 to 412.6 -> 411.50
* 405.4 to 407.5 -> 405.80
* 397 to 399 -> 398.90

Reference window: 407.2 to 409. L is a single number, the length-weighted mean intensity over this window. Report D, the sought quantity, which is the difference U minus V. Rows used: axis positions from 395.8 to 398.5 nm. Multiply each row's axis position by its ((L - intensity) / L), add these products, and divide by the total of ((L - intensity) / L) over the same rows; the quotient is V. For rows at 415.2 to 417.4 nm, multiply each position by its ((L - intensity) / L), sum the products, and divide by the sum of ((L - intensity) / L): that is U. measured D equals 19.54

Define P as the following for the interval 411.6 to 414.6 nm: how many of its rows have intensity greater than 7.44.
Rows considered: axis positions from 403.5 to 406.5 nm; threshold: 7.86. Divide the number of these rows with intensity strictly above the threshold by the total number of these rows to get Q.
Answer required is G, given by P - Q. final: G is 6.0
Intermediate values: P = 6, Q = 0.0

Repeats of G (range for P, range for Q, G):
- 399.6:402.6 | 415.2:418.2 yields 0.9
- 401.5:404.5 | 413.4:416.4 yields 2.0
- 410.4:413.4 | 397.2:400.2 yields 8.8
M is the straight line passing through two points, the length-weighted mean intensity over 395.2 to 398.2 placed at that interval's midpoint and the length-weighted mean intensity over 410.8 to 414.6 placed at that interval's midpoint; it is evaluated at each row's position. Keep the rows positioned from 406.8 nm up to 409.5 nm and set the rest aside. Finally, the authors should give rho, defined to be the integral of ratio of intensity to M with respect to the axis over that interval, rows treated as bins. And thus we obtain 2.70 nm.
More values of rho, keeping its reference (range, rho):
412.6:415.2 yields 2.41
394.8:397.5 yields 2.70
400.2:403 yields 2.41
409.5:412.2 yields 3.12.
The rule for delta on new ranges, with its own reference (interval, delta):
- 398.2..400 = 398.44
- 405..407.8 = 406.79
